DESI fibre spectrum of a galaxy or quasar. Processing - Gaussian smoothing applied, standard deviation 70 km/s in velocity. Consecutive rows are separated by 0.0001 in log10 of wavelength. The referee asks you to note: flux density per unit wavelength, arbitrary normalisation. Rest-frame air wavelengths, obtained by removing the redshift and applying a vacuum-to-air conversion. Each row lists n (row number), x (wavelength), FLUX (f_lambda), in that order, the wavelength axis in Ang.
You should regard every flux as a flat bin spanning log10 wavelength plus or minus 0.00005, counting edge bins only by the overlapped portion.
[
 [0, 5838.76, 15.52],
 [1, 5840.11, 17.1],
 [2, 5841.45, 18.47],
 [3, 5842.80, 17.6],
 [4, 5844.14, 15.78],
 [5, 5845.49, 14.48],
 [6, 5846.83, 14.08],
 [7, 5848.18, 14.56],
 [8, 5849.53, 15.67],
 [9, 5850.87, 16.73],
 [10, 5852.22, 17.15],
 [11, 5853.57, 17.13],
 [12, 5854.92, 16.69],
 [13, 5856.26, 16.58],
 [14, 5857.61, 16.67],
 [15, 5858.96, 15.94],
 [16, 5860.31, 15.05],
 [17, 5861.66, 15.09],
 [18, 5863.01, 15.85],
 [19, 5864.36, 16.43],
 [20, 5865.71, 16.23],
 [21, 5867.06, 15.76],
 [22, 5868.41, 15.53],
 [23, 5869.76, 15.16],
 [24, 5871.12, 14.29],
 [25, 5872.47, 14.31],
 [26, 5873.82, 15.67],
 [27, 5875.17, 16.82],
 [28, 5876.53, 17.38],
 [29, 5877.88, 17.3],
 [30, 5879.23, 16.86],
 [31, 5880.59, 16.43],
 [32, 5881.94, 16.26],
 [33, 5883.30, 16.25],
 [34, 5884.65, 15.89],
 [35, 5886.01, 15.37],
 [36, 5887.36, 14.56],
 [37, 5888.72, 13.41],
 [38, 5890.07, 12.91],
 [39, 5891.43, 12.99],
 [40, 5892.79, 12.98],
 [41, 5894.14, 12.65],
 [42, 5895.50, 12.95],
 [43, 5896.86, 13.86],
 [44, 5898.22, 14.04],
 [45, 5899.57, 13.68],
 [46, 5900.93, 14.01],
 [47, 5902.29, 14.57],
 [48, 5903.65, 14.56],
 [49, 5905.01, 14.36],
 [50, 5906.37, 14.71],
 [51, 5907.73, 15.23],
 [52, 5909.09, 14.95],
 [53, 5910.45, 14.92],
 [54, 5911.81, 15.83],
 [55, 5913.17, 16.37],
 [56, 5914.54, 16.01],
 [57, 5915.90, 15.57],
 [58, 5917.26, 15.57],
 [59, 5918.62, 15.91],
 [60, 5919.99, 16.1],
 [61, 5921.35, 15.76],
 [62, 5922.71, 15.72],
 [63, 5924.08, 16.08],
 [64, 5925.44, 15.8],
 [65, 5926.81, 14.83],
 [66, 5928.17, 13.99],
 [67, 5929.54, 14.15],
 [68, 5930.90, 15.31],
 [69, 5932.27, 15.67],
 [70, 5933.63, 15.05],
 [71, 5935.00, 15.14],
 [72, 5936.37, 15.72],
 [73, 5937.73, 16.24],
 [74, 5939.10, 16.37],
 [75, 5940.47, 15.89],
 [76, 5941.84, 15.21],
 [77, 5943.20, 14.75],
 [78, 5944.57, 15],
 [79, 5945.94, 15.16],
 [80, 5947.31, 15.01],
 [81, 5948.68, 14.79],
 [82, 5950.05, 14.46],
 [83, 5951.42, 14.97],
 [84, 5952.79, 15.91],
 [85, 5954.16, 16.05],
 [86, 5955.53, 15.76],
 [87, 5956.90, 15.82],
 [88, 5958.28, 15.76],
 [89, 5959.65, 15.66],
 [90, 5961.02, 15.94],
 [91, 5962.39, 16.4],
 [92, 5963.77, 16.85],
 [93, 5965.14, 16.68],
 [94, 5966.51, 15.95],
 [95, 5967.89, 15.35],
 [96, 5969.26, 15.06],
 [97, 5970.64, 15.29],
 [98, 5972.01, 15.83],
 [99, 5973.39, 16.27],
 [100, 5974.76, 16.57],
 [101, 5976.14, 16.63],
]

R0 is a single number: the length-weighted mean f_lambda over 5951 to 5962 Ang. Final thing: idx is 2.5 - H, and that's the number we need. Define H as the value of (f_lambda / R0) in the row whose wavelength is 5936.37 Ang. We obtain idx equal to 1.50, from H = 1.00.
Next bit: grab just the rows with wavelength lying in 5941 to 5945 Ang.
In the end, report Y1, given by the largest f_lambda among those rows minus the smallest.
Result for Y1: 0.5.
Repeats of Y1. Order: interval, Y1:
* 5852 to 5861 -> 2.1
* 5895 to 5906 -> 1.6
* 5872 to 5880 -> 3.1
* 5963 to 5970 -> 1.8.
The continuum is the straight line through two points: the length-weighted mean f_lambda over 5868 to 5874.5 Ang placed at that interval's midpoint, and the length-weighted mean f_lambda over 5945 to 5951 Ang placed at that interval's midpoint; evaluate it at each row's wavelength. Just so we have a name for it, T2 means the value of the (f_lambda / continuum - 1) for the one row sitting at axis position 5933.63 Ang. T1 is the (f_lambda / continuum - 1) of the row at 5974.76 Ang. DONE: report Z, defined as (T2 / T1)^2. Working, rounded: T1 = 0.12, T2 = 0.011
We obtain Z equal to 0.0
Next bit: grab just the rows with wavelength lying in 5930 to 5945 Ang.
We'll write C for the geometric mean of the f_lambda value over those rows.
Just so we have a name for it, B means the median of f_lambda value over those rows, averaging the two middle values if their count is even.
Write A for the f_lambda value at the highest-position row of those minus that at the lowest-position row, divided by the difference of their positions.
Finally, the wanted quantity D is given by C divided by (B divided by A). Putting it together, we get -0.02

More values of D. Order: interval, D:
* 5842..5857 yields -0.07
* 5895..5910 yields 0.15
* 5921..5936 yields -0.05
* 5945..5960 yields 0.04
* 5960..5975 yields 0.05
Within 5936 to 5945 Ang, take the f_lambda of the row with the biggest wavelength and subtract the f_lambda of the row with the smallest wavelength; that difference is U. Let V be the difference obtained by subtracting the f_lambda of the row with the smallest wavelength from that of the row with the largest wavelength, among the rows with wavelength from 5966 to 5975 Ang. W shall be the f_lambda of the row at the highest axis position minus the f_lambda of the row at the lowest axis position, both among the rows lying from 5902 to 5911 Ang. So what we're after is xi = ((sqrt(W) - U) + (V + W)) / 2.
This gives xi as 1.1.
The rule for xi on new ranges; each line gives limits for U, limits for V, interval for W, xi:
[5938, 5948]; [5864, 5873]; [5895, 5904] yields 1.1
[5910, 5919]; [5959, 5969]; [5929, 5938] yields 1.1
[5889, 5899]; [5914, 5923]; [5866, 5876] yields 0.3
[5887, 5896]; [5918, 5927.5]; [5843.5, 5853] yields 1.5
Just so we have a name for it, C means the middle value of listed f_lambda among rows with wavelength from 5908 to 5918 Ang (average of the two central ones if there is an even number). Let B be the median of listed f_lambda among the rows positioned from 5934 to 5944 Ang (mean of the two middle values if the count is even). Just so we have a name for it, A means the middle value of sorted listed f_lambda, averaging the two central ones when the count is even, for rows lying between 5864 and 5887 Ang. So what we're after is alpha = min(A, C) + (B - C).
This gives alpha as 15.7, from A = 16.2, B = 15.7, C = 15.6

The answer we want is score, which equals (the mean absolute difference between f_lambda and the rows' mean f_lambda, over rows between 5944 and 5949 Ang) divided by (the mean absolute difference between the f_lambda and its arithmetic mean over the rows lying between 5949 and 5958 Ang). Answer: 0.2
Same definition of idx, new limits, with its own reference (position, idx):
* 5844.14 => 1.50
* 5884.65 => 1.49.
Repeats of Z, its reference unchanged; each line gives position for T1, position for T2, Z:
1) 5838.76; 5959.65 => 2.7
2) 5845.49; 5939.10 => 8.1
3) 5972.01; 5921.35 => 0.7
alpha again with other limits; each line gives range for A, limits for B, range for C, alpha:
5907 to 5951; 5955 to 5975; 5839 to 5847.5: 14.8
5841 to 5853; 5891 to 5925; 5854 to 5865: 14.5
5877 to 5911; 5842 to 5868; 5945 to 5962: 14.8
